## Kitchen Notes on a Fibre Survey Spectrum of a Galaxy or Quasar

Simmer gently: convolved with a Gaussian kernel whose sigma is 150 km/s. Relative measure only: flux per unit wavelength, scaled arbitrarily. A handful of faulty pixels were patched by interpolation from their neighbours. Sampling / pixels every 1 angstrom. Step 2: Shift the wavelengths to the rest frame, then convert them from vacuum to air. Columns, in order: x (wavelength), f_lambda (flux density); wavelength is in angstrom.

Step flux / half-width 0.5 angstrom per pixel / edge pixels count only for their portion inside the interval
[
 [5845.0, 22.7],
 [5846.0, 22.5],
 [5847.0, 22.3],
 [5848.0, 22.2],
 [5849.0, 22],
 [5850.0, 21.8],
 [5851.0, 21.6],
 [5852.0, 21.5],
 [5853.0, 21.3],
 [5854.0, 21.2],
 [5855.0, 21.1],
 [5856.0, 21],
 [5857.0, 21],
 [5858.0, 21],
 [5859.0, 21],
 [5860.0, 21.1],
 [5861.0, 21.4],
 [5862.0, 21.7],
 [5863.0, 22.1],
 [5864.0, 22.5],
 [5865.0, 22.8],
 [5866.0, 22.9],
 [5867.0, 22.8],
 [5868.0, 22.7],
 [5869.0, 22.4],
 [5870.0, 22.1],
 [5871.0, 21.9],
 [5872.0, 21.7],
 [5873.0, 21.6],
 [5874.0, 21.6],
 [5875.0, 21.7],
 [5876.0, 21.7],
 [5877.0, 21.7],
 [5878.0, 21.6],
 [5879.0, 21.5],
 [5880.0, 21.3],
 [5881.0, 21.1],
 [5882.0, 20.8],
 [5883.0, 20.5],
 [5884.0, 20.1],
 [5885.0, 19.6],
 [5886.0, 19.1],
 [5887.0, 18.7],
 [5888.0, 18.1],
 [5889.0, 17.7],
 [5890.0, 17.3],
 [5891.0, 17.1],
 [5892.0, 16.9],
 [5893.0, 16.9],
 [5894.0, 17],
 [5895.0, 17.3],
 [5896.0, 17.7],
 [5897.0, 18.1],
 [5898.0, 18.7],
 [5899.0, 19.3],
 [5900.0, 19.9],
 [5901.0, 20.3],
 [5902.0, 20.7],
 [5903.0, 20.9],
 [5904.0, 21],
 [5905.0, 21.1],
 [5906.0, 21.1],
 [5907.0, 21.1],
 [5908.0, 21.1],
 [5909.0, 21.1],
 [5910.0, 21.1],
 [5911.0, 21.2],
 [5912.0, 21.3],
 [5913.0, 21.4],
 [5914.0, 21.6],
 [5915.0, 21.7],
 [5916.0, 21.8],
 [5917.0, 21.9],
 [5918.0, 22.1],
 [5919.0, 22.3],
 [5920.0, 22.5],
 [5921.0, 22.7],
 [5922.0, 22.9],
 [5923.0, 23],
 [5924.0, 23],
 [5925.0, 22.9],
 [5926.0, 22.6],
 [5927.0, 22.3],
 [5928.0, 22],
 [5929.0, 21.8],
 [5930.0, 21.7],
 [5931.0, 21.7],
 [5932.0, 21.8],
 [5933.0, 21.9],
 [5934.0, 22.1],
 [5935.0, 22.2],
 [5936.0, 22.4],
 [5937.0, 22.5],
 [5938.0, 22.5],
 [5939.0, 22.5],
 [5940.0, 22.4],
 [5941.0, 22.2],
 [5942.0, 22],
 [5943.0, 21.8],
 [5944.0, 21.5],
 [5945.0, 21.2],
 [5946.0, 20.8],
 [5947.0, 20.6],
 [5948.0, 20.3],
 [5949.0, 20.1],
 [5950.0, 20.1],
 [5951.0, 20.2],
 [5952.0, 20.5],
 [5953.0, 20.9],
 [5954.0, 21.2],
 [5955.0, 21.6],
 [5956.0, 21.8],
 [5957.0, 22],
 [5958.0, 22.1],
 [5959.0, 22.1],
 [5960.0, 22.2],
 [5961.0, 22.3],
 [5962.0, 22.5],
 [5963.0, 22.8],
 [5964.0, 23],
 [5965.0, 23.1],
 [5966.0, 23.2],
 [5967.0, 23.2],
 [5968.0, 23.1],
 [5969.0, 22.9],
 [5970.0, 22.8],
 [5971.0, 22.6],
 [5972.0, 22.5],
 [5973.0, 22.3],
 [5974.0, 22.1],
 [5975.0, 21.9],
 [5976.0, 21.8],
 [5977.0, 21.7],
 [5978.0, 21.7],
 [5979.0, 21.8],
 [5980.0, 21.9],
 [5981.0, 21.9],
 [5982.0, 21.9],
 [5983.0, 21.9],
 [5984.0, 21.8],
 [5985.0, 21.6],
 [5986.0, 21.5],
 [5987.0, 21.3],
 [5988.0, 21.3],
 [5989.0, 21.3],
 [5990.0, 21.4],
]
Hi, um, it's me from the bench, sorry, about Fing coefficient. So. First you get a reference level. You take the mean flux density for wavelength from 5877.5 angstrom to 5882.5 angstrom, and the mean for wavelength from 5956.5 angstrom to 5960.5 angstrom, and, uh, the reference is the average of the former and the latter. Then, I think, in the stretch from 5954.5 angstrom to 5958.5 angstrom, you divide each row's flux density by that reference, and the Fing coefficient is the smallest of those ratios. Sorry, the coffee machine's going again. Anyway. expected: 1.00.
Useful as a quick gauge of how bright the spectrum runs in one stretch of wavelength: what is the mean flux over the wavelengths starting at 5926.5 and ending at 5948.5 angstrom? 21.8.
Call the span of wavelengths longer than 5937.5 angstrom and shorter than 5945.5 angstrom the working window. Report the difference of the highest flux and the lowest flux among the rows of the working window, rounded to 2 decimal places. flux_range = 1.30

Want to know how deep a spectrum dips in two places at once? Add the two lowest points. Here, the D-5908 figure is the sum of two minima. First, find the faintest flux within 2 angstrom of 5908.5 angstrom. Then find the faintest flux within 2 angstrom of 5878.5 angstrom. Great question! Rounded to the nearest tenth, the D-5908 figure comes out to 42.4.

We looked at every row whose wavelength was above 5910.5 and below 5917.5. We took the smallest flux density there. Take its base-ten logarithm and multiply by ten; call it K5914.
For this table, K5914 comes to 13.3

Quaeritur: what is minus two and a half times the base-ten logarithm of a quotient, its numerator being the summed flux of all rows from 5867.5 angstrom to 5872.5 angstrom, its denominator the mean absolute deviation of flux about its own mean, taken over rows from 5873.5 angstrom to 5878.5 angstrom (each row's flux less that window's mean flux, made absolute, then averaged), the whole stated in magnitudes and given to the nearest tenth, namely -8.4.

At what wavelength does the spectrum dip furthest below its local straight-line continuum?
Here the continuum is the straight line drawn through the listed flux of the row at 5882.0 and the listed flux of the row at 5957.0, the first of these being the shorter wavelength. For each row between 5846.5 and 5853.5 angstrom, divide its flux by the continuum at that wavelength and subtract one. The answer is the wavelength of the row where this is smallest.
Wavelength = 5853.0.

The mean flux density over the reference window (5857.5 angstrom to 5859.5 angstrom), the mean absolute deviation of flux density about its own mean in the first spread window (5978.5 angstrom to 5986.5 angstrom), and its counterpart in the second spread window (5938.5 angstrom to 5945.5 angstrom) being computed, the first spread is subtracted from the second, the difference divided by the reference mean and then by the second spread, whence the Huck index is 0.033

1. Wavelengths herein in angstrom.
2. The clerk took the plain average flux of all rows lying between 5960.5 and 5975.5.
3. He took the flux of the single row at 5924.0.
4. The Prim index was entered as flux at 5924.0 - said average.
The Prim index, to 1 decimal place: 0.3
